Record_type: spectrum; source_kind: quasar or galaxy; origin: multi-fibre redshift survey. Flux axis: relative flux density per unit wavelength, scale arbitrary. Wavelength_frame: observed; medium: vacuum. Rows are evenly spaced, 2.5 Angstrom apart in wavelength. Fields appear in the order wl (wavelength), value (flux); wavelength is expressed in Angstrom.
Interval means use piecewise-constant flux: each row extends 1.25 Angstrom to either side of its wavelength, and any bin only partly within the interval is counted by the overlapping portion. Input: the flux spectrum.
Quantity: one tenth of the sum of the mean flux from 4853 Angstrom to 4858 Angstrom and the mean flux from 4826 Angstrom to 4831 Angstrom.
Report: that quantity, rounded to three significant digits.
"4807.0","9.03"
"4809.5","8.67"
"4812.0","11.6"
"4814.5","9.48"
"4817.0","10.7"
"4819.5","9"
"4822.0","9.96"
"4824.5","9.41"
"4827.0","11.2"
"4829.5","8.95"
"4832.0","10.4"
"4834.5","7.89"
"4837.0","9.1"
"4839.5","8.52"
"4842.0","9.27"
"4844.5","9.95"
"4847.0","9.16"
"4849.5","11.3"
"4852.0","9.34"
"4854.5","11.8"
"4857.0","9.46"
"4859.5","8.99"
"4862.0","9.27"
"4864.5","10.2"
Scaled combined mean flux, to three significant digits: 2.07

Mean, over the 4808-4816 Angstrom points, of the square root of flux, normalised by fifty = 0.0629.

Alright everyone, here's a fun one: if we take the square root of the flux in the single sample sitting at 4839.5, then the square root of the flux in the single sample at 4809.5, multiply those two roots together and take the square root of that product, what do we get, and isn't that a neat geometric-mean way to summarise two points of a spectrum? 2.93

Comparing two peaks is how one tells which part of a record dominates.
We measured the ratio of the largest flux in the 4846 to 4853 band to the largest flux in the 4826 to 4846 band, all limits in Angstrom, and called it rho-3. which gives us 1.01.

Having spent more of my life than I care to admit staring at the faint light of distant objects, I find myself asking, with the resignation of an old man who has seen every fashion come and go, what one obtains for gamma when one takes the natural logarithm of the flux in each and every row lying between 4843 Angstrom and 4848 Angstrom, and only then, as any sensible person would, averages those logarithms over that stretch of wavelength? 2.26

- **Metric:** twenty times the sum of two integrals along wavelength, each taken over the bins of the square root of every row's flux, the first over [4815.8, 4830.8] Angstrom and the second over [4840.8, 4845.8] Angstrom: 1252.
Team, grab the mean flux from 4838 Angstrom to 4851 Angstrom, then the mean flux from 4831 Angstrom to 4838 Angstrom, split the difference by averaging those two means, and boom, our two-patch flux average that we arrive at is 9.4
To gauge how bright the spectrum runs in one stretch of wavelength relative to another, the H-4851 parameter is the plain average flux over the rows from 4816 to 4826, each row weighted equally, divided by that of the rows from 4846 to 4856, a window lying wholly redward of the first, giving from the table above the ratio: 0.94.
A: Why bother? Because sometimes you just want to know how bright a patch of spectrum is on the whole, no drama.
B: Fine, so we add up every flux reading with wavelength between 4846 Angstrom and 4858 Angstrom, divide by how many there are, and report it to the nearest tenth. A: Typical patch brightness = 10.2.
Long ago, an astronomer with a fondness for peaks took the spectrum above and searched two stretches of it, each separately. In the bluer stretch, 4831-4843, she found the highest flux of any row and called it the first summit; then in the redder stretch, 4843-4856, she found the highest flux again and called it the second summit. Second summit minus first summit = 1.4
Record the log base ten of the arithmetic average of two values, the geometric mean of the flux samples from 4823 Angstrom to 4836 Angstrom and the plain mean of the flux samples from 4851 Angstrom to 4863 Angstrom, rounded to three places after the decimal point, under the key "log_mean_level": 0.984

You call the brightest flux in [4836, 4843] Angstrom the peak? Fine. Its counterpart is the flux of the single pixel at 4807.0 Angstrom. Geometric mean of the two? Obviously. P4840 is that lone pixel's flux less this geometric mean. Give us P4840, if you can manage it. -0.12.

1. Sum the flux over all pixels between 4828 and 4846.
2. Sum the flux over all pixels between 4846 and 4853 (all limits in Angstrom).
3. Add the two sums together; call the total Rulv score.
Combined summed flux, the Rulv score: 94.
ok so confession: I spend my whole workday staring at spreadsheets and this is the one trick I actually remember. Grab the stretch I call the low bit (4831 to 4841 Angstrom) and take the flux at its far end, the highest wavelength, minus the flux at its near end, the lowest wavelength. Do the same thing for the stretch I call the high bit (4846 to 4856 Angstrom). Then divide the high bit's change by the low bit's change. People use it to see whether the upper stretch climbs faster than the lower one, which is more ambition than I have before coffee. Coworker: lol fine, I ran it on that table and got -1.4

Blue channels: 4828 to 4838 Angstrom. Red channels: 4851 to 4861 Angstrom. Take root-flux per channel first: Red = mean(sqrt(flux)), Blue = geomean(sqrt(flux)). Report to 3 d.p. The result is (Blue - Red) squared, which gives 0.018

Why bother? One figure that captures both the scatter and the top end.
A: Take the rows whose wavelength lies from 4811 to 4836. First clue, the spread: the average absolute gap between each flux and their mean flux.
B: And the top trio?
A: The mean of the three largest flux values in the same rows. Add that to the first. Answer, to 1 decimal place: 12.1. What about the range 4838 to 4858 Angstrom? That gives 11.9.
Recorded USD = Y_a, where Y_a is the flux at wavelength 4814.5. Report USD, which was 9.48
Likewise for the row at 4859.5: 8.99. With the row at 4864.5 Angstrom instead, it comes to 10.2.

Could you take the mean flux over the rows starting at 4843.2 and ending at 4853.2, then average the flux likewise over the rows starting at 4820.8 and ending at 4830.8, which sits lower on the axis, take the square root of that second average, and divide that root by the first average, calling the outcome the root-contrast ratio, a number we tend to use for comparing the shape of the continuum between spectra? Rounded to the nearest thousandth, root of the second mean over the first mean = 0.316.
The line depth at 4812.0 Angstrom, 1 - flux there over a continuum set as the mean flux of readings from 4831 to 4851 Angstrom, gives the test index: -0.23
